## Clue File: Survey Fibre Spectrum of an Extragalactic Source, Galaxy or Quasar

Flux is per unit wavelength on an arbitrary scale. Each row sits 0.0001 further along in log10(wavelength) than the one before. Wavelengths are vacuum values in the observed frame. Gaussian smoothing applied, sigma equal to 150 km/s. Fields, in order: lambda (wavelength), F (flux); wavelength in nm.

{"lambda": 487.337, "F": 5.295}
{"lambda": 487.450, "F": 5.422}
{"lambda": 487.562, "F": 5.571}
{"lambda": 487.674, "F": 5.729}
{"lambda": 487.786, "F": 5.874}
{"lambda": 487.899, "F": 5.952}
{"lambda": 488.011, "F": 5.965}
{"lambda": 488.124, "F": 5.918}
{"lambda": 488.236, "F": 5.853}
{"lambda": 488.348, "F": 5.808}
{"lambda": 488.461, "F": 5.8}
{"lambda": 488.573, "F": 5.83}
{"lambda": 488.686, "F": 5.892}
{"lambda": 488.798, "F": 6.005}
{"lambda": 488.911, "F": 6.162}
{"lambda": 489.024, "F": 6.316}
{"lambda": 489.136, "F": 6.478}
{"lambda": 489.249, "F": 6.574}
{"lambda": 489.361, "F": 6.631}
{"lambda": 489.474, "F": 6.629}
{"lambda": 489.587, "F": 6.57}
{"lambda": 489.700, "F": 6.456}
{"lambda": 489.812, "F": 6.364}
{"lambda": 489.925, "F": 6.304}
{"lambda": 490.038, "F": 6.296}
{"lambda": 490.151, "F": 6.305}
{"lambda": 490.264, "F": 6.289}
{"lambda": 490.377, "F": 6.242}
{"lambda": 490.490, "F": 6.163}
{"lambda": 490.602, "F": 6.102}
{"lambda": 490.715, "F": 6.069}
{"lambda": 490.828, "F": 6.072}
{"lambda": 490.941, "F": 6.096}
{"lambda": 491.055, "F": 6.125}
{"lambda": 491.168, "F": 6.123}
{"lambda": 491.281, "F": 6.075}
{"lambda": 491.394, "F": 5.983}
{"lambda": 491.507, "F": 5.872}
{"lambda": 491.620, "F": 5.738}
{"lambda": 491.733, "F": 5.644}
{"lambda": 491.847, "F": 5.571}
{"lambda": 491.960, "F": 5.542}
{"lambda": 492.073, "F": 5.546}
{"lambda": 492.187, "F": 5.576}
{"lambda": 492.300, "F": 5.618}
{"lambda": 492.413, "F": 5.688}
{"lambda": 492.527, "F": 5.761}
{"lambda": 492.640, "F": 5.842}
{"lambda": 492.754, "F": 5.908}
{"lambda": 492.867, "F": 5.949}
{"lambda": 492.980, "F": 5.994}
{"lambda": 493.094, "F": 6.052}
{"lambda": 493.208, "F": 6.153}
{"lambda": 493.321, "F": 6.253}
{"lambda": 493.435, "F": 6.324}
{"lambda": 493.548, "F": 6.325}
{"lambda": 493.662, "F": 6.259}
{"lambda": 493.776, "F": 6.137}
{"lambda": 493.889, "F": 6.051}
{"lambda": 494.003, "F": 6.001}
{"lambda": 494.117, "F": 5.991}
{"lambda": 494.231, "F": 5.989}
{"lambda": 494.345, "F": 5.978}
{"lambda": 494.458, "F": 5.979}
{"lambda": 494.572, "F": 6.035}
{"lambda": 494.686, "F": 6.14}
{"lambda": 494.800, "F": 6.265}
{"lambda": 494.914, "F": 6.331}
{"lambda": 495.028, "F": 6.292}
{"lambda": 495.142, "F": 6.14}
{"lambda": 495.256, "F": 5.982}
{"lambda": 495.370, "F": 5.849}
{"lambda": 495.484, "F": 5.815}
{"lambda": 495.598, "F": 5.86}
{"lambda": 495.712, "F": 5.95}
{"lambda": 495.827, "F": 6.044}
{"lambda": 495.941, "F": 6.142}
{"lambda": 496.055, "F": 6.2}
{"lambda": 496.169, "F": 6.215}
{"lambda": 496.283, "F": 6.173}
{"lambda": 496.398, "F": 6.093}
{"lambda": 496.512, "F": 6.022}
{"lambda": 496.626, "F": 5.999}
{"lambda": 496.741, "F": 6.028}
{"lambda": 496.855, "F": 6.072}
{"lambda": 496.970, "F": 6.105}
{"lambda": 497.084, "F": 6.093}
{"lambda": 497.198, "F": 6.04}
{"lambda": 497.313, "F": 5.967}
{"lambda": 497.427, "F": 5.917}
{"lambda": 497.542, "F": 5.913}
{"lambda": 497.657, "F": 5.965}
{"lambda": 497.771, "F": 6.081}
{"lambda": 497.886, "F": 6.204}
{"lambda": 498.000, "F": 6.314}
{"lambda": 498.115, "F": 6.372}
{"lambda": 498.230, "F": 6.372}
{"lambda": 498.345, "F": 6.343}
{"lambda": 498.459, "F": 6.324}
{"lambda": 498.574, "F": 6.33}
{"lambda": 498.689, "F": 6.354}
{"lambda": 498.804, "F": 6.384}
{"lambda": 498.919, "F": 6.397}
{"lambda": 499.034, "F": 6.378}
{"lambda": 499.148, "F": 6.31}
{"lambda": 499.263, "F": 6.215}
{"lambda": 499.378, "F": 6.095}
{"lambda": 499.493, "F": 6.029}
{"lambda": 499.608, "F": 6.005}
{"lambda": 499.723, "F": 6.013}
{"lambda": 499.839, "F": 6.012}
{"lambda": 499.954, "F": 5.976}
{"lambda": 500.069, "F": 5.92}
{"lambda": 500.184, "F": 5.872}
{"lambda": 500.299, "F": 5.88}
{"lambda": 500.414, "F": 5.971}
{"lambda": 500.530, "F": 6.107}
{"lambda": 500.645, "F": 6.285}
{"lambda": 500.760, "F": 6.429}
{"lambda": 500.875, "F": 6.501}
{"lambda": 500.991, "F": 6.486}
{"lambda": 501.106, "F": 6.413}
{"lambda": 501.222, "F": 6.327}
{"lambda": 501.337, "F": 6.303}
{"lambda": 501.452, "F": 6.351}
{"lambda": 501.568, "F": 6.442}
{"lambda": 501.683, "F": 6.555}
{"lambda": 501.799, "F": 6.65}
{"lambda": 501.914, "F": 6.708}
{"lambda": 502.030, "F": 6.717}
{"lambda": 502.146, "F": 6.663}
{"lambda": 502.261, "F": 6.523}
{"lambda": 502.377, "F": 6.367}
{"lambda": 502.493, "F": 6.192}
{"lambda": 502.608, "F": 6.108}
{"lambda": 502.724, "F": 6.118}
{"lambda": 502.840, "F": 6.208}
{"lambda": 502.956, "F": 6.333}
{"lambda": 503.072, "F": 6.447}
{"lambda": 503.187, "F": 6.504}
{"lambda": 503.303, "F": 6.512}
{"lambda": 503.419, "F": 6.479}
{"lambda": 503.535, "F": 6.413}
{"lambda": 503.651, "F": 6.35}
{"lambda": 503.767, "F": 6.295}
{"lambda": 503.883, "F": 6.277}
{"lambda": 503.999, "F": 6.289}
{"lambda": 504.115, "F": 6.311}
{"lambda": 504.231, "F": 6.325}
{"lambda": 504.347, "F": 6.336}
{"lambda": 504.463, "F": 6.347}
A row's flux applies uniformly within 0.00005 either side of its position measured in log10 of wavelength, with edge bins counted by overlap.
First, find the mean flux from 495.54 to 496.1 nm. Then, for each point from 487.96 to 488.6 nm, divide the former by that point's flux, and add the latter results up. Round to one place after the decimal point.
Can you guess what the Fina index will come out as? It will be 6.2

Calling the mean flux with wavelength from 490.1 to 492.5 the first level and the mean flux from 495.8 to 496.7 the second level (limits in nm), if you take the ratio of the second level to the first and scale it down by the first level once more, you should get 0.174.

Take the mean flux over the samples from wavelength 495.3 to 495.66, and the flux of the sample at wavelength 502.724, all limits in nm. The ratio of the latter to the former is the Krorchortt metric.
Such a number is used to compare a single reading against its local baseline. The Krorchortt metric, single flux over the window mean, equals 1.05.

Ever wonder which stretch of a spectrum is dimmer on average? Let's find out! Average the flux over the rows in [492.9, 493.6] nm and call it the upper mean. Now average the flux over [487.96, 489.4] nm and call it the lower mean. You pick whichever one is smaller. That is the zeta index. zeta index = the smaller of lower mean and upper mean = 6.09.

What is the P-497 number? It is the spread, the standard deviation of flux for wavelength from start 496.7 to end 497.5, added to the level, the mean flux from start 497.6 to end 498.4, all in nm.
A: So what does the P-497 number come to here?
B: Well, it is 6.30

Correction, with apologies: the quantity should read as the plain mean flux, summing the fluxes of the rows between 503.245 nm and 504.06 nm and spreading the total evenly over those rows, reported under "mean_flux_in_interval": 6.37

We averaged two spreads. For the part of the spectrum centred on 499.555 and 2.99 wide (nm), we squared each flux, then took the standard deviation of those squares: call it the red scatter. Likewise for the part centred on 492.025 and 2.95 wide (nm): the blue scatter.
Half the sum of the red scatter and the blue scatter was 2.6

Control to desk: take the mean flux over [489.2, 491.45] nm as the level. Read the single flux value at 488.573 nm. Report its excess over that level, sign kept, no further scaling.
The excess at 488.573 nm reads -0.4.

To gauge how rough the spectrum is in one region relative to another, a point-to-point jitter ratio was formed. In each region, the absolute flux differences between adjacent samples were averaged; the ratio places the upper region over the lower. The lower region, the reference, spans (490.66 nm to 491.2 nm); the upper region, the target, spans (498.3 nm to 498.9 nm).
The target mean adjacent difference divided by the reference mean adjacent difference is 1.36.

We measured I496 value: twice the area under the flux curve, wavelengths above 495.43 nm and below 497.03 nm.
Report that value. 19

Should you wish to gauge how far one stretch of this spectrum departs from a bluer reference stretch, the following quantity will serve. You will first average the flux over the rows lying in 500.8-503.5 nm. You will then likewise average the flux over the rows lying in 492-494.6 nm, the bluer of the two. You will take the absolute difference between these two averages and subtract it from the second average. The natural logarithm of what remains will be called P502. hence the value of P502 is 1.71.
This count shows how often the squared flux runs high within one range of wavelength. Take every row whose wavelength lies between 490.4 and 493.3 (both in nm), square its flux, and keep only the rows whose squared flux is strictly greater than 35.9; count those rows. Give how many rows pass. 11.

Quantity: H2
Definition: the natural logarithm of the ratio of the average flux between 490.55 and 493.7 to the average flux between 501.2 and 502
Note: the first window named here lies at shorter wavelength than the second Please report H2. -0.09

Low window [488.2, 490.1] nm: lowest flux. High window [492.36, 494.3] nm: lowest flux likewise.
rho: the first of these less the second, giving 0.1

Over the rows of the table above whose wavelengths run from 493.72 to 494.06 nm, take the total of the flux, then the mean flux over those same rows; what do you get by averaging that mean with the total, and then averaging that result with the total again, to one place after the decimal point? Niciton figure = 15.2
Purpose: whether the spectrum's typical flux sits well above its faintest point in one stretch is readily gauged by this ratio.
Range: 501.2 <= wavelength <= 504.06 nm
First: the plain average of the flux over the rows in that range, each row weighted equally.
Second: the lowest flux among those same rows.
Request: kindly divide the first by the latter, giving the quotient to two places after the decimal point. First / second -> 1.05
